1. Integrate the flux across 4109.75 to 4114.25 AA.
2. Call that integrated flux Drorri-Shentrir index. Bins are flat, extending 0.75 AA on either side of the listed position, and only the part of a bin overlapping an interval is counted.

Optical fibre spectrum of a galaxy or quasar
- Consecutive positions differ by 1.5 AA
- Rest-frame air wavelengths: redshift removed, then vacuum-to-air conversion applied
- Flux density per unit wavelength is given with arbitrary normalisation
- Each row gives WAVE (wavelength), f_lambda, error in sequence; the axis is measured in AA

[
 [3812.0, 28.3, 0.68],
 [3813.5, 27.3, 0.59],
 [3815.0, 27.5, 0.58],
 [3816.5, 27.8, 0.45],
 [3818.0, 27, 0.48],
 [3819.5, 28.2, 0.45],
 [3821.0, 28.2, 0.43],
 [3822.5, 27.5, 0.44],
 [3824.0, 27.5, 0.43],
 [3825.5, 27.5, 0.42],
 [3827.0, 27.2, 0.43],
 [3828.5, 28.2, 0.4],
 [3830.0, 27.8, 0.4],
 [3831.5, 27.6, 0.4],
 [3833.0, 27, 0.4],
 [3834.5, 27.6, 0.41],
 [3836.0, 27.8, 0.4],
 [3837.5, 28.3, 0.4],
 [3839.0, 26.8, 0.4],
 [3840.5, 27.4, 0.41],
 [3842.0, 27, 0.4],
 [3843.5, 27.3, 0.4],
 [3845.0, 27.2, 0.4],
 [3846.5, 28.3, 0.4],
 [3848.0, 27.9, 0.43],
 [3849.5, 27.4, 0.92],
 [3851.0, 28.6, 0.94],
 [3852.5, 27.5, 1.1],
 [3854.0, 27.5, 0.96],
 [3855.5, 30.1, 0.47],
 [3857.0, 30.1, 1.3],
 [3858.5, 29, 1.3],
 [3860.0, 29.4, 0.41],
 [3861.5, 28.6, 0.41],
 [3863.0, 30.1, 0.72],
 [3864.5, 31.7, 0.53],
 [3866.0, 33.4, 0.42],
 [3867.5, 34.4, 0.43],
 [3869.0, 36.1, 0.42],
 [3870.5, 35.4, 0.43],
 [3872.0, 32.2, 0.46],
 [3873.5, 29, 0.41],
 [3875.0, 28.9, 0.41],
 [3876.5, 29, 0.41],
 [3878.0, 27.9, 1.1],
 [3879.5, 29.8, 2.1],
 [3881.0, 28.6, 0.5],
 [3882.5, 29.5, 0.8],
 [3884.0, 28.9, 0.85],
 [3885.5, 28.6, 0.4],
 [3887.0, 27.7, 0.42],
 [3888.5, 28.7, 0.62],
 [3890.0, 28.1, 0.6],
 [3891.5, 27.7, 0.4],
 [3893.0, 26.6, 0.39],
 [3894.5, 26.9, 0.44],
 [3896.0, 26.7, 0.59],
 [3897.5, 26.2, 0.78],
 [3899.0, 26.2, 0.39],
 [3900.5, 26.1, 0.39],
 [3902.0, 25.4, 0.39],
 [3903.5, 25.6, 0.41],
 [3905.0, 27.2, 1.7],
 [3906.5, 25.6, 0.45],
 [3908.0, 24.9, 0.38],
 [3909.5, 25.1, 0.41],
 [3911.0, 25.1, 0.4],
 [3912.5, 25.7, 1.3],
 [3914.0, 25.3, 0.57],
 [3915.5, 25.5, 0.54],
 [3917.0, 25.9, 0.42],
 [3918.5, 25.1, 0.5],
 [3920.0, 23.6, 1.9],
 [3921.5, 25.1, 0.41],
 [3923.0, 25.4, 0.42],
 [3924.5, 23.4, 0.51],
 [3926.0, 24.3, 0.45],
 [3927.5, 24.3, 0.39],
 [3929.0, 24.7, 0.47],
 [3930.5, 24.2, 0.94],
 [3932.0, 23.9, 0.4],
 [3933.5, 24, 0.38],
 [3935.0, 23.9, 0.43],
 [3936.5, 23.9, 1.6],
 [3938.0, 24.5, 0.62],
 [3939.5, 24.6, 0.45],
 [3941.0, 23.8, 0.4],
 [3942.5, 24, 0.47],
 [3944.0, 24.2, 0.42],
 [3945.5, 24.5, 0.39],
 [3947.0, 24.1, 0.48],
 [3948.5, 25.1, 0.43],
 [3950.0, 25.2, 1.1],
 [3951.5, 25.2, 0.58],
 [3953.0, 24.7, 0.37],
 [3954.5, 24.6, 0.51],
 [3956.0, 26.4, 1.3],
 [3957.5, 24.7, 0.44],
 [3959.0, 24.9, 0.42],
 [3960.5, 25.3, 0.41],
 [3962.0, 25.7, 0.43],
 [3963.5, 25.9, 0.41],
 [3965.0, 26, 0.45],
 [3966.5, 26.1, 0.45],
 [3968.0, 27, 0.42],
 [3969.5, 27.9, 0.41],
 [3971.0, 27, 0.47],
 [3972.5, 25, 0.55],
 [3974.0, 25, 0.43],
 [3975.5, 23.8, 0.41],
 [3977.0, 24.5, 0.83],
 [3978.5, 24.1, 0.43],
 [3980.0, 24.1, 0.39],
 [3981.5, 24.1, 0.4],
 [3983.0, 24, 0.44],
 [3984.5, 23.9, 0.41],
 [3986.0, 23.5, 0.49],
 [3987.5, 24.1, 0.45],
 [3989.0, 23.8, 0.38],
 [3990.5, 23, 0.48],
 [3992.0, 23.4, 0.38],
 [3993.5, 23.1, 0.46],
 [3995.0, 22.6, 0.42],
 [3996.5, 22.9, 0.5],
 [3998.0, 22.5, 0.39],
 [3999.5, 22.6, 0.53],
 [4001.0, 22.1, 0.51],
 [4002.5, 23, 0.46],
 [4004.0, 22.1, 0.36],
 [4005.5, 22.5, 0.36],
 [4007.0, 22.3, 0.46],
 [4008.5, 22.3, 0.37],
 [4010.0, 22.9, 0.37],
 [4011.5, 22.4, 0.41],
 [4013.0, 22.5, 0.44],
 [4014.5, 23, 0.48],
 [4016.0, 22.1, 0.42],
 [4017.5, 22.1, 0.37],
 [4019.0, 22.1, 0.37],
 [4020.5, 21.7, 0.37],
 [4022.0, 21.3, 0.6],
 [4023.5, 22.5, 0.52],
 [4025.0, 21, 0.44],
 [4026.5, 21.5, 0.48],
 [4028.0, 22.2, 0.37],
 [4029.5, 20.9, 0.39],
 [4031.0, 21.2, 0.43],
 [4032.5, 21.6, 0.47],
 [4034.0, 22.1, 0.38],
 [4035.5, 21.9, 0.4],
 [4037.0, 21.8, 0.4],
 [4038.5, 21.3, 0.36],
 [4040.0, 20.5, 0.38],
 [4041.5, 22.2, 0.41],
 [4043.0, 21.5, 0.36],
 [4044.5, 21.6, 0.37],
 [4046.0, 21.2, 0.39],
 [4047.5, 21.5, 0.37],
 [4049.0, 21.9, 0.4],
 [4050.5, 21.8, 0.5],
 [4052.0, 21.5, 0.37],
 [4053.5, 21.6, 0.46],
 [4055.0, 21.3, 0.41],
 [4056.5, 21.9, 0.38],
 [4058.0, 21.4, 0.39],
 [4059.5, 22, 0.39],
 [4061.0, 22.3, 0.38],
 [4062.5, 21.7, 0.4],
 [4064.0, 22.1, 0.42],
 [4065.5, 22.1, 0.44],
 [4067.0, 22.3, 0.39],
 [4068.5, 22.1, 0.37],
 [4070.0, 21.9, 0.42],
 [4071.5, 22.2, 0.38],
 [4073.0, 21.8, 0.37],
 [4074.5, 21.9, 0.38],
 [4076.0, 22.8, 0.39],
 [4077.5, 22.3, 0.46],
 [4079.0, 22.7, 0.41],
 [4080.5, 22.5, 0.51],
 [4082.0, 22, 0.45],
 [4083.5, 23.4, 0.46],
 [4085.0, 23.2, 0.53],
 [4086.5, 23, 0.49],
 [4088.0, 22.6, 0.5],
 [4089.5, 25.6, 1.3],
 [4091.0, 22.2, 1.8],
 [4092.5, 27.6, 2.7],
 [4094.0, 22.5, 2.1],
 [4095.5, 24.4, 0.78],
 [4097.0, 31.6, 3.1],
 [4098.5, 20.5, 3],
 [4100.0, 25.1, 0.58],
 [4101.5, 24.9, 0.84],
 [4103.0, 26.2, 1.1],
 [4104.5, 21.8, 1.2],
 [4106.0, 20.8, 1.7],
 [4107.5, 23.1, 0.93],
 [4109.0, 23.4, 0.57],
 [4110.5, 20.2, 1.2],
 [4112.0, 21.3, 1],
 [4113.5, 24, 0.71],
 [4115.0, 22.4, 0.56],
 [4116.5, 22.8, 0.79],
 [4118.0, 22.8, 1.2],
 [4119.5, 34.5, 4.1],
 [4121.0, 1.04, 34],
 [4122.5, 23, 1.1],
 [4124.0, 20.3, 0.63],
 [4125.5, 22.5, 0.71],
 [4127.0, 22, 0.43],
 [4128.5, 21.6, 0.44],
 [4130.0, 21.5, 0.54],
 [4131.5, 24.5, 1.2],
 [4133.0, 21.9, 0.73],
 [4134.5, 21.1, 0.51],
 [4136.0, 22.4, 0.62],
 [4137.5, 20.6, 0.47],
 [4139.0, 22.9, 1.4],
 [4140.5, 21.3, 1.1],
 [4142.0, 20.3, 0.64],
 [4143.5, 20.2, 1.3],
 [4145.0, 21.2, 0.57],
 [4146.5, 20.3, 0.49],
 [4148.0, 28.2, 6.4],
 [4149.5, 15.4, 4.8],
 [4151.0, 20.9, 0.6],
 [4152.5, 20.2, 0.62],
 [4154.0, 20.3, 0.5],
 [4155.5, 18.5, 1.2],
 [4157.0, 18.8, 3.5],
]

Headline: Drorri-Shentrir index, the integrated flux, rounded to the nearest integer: 98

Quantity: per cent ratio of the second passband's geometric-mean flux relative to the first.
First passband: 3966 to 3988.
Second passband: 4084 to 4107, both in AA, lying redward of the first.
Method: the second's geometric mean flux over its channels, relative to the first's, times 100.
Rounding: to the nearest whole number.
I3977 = 96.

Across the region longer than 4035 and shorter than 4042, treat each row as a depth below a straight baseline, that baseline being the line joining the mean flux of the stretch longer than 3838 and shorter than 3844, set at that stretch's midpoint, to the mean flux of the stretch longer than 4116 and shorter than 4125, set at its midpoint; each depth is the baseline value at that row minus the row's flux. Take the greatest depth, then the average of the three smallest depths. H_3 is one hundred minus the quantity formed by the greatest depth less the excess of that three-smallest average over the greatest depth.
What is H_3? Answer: 96.5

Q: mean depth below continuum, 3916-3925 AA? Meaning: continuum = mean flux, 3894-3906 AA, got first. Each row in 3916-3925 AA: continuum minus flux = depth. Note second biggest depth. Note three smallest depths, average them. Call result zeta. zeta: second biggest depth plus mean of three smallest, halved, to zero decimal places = 2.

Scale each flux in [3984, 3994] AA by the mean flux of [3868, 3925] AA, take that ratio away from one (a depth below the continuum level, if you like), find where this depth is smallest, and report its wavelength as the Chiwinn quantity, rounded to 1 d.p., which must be 3987.5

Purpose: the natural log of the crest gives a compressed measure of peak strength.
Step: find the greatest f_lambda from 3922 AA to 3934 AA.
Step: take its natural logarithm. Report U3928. 3.23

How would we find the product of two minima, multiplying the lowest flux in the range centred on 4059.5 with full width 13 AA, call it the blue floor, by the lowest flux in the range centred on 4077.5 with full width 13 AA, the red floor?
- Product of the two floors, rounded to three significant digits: 464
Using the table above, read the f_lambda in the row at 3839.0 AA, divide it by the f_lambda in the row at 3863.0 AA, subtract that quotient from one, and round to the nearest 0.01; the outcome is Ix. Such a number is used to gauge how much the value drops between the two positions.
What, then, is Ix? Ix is 0.11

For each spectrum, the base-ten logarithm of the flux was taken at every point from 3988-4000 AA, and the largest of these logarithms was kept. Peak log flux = 1.38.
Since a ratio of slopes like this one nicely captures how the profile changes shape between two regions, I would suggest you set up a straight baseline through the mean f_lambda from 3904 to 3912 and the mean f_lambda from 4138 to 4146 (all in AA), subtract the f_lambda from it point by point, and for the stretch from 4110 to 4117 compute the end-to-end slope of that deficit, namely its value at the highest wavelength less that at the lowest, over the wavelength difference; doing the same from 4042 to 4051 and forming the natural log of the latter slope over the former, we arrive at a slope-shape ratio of -2.0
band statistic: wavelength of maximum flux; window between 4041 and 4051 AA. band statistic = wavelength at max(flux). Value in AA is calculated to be 4041.5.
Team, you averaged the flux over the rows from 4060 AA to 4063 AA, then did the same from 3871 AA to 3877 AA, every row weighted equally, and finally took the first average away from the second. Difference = 8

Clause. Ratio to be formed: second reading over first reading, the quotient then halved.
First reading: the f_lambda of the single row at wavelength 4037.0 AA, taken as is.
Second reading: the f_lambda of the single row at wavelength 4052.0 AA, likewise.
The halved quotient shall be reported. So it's 0.49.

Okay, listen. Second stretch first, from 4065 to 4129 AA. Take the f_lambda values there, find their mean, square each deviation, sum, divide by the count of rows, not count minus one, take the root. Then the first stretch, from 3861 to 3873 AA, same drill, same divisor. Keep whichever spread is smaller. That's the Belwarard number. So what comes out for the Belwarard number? 2.4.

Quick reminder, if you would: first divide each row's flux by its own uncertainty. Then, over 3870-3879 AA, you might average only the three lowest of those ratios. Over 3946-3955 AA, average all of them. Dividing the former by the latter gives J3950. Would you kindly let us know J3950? 1.1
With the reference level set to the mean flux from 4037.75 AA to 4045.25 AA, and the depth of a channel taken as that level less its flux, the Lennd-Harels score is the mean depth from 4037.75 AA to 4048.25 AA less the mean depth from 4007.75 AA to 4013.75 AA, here 1.1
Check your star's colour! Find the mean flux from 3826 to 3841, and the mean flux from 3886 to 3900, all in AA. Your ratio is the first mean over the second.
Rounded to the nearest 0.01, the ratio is 1.01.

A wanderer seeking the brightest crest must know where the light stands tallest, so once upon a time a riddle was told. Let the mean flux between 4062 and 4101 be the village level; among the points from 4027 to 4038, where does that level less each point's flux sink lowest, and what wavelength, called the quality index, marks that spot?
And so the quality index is 4028.0 AA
